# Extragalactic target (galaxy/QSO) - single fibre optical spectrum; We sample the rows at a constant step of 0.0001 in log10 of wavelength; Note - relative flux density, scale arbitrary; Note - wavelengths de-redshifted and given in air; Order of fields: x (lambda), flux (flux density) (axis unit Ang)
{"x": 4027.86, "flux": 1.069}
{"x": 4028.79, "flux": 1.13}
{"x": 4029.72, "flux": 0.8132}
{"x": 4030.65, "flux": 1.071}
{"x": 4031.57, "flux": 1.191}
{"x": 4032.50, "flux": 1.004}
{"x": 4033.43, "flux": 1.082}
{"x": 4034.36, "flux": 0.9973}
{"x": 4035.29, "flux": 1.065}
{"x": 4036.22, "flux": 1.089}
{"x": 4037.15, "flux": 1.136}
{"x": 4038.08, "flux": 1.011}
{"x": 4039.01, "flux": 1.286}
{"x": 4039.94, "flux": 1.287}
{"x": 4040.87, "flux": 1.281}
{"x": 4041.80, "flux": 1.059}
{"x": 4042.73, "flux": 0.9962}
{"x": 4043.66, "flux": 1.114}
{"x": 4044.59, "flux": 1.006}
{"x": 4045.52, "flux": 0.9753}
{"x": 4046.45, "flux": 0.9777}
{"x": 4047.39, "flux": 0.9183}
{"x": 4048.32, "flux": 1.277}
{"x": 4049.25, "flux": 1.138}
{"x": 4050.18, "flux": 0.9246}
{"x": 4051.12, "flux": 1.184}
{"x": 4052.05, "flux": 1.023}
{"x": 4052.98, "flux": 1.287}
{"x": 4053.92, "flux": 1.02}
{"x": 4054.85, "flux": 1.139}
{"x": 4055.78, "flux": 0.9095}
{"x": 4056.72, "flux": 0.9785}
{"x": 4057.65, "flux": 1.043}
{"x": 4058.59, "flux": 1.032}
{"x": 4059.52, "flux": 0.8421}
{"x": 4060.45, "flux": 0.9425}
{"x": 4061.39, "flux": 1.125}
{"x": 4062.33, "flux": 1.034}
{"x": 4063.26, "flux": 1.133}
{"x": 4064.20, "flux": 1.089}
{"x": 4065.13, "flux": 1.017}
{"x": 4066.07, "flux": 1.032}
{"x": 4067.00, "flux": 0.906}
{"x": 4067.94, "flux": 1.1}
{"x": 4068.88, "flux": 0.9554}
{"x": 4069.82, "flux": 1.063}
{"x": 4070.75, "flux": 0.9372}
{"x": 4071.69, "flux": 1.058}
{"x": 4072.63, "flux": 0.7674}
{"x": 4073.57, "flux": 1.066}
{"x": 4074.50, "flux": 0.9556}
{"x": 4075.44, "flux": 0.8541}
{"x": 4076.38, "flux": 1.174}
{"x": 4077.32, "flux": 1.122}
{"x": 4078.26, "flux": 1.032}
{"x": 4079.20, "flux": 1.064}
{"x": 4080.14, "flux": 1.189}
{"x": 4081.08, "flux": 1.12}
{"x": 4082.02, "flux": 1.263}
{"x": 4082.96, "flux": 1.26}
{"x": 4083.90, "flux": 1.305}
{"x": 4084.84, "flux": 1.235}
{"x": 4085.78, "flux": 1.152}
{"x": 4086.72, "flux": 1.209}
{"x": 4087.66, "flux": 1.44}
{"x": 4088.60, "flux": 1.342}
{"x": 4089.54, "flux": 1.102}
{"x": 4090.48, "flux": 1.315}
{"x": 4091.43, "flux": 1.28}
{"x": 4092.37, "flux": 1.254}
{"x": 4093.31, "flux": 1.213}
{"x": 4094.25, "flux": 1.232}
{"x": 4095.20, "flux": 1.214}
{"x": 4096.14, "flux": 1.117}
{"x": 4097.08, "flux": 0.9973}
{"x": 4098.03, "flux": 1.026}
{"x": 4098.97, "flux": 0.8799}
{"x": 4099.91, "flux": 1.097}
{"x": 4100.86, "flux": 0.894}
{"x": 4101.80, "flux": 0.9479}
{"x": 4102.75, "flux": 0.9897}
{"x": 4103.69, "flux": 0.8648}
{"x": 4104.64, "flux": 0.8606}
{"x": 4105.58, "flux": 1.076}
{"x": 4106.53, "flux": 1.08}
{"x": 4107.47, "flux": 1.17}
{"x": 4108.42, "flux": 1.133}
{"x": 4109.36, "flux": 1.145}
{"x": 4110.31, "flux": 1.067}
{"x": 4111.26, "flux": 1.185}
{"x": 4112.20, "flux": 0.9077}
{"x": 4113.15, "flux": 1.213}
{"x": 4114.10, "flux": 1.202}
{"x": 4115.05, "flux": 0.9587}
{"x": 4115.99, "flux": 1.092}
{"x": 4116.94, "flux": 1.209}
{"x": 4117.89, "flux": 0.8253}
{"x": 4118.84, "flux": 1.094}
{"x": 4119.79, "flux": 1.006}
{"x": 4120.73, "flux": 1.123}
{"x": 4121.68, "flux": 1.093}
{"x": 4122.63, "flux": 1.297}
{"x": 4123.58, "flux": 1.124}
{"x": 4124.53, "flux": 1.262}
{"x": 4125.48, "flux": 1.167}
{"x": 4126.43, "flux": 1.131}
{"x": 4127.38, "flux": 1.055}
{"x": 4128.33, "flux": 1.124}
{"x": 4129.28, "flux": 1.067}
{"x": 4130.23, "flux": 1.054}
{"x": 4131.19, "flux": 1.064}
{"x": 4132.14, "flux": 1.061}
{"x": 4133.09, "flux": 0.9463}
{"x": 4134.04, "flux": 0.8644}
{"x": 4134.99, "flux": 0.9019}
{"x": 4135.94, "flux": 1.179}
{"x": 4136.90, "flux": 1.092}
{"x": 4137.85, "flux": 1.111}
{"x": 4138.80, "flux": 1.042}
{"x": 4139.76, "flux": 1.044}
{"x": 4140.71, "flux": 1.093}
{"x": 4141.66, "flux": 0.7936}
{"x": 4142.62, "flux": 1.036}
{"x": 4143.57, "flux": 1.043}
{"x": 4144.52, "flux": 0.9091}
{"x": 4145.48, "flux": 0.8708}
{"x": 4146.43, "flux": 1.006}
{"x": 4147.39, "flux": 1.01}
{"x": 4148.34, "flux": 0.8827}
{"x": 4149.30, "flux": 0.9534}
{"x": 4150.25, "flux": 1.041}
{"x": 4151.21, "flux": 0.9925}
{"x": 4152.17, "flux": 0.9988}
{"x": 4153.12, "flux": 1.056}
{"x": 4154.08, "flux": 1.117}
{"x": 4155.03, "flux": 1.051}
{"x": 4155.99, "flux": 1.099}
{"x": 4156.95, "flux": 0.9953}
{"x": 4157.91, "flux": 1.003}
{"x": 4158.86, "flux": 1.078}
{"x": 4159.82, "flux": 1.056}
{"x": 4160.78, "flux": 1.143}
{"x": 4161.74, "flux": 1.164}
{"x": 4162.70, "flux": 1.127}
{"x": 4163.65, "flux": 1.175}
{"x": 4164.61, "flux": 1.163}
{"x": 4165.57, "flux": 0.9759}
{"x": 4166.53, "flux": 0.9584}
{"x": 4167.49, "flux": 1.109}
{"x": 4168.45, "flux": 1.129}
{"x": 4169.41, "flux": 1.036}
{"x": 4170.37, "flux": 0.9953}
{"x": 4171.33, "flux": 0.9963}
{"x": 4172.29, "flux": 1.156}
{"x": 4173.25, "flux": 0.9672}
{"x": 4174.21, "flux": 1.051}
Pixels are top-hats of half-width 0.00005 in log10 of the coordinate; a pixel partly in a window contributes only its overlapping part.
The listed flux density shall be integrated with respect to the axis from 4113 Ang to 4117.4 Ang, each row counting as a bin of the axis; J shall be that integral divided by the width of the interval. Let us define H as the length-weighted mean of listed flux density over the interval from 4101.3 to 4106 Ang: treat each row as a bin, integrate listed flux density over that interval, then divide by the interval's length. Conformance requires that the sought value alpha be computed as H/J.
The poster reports 0.84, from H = 0.95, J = 1.13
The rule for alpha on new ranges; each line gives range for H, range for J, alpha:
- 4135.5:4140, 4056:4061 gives 1.13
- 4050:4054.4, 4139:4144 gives 1.09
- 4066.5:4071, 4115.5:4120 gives 0.95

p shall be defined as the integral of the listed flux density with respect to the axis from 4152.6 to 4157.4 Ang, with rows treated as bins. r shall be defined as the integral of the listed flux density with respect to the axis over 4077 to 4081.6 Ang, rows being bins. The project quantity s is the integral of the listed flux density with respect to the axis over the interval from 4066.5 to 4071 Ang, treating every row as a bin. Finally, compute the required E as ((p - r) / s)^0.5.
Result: 0.07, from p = 5.11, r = 5.09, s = 4.5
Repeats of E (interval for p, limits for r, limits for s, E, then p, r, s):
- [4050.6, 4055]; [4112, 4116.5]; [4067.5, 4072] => 0.13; 4.96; 4.88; 4.6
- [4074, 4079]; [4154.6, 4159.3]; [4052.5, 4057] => 0.22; 5.15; 4.91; 4.8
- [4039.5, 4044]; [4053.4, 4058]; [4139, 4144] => 0.31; 5.17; 4.69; 5.0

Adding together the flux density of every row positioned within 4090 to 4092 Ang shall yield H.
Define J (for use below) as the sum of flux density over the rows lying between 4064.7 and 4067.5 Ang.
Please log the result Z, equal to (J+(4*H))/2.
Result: 6.7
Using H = 2.6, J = 3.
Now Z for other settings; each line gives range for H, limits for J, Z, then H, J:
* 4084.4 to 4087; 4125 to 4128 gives 8.9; 3.6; 3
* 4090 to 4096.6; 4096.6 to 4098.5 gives 18.3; 8.6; 2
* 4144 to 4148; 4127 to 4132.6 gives 10.8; 3.8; 6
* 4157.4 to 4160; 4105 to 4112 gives 10.2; 3.1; 8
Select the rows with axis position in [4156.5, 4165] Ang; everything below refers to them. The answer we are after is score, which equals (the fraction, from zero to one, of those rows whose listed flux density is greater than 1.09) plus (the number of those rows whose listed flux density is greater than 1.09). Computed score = 5.6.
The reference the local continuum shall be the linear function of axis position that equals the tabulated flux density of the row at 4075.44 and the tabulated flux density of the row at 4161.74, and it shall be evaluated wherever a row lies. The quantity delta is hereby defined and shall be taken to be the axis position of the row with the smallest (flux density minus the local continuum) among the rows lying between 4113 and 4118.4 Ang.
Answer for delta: 4117.89 Ang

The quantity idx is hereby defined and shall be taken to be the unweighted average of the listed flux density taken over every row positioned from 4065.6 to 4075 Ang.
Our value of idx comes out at 0.98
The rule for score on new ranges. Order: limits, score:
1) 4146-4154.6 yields 1.1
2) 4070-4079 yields 2.2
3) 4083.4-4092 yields 10.0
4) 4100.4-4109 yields 2.2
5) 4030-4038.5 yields 2.2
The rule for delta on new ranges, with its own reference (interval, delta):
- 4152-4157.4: 4156.95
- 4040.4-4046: 4045.52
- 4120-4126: 4121.68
